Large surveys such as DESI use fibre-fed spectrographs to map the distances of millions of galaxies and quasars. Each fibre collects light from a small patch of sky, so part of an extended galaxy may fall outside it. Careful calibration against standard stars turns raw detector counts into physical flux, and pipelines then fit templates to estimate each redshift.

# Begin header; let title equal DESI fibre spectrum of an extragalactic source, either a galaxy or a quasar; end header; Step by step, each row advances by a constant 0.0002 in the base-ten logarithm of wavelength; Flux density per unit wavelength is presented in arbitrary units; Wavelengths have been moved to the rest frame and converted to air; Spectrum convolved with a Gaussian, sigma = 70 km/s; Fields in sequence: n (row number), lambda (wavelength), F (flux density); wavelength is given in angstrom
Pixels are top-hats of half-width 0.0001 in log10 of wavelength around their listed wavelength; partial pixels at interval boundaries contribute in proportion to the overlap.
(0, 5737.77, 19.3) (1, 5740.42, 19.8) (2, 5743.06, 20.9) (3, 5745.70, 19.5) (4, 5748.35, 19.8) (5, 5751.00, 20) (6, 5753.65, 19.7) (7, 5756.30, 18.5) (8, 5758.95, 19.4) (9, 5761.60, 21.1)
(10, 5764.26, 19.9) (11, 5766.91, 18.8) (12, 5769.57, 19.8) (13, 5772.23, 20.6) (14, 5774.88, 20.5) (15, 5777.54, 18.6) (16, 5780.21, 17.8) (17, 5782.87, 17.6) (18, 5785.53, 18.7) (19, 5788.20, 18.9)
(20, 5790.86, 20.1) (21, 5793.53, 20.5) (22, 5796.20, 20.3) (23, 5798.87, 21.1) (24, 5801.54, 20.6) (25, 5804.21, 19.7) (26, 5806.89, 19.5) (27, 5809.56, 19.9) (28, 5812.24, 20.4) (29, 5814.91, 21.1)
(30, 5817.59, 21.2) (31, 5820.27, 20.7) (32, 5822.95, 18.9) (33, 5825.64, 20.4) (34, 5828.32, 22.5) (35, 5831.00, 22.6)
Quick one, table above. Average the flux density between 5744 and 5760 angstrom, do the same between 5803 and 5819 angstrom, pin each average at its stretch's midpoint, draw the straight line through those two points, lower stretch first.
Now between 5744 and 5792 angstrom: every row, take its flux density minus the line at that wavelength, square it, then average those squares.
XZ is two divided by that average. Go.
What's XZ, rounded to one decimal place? 1.8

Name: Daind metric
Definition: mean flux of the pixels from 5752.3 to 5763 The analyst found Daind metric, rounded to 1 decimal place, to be 19.7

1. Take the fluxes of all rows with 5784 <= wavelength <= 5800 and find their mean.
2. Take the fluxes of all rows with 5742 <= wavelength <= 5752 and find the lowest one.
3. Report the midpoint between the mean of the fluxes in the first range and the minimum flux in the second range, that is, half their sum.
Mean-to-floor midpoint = 19.7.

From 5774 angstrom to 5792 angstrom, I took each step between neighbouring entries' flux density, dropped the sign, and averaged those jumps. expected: 0.90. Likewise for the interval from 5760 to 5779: 1.02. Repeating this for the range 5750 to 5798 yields 0.84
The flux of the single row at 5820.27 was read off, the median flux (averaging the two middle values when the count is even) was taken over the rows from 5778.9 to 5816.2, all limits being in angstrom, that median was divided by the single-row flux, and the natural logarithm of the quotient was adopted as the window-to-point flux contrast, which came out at -0.03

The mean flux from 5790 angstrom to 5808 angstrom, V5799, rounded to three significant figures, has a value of 20.3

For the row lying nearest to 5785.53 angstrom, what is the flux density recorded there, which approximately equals 18.7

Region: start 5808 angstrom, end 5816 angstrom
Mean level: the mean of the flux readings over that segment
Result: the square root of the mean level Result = 4.52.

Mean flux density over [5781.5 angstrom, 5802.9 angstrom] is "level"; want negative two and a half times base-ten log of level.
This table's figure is -3.24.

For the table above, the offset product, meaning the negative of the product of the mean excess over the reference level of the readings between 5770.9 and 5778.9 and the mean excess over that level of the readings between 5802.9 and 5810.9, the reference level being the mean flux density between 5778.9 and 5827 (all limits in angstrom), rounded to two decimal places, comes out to 0.01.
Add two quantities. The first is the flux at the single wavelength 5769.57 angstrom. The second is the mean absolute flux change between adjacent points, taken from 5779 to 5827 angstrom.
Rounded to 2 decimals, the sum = 20.46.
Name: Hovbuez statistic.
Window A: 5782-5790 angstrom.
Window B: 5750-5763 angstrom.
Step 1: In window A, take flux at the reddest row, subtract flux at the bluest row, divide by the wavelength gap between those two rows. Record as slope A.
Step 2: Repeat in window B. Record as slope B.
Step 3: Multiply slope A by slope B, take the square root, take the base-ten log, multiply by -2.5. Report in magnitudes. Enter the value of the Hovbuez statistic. 2.0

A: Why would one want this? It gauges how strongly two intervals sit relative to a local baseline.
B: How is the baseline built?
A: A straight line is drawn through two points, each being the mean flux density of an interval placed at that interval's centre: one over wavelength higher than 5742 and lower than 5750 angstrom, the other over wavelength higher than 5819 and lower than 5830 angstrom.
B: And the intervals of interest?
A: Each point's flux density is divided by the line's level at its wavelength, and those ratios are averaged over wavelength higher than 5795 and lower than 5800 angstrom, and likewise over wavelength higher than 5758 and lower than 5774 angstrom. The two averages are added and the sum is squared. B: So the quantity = 4.00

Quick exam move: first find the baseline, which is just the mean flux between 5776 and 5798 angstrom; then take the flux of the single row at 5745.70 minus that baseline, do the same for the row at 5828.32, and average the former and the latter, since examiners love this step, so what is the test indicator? 1.9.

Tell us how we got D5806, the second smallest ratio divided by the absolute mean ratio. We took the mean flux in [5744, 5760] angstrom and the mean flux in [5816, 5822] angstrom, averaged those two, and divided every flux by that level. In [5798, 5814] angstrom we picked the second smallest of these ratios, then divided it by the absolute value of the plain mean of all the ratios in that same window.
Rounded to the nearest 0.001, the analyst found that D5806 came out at 0.975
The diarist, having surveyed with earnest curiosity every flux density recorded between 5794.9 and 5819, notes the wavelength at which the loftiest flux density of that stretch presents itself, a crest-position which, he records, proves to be 5817.59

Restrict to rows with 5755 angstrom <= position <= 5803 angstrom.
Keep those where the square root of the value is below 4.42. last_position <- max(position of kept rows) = 5788.20 angstrom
